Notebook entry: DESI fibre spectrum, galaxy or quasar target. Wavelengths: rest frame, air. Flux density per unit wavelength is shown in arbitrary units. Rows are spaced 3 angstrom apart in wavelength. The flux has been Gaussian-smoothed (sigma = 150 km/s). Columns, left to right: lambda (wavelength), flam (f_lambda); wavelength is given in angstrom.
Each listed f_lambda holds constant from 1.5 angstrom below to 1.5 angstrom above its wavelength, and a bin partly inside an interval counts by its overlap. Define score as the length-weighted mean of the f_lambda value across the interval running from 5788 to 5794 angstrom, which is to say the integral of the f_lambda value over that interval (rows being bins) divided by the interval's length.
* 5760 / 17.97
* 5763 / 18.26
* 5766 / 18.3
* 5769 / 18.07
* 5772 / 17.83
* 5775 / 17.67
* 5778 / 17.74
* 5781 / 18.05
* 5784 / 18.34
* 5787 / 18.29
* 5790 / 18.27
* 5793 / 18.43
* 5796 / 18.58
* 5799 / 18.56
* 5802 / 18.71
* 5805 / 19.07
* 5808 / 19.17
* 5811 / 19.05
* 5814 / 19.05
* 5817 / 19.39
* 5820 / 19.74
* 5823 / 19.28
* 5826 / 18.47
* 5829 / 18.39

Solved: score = 18.3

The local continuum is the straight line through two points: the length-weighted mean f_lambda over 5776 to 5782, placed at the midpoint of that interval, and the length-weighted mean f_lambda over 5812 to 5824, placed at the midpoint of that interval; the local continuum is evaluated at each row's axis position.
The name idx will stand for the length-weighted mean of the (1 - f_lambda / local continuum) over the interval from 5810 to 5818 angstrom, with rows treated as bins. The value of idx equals 0.0024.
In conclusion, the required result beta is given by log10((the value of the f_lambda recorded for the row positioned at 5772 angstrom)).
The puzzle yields 1.25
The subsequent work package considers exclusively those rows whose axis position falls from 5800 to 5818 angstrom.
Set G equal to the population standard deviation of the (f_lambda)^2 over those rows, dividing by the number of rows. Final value 7.7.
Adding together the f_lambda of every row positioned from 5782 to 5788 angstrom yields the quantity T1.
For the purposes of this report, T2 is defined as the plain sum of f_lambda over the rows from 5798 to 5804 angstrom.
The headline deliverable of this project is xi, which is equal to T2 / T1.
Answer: 1.02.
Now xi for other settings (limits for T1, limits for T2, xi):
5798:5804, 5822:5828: 1.01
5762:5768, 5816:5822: 1.07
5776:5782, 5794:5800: 1.04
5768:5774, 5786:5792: 1.02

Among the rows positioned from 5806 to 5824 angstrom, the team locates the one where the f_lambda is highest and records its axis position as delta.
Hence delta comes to 5820 angstrom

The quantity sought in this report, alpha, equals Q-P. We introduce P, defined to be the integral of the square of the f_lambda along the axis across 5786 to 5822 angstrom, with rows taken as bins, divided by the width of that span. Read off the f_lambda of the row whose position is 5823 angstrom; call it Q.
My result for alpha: -337.1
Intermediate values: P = 356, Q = 19.28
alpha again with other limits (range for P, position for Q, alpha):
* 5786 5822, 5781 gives -338.3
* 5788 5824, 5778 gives -340.7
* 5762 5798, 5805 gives -310.7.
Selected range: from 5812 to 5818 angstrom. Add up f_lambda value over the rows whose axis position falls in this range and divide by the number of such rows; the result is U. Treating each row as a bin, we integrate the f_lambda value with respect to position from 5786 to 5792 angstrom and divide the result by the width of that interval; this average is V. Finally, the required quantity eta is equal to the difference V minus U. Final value -0.9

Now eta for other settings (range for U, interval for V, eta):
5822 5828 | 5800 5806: 0.0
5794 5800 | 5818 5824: 0.9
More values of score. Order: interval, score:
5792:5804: 18.6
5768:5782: 17.9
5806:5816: 19.1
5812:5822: 19.4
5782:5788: 18.3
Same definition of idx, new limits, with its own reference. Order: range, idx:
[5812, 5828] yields 0.0140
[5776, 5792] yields -0.0043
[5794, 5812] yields -0.0031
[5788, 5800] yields -0.0006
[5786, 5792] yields -0.0025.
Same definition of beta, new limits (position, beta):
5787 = 1.26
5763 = 1.26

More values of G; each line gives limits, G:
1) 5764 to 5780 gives 8.4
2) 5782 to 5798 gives 4.2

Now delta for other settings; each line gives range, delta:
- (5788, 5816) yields 5808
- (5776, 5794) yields 5793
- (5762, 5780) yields 5766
